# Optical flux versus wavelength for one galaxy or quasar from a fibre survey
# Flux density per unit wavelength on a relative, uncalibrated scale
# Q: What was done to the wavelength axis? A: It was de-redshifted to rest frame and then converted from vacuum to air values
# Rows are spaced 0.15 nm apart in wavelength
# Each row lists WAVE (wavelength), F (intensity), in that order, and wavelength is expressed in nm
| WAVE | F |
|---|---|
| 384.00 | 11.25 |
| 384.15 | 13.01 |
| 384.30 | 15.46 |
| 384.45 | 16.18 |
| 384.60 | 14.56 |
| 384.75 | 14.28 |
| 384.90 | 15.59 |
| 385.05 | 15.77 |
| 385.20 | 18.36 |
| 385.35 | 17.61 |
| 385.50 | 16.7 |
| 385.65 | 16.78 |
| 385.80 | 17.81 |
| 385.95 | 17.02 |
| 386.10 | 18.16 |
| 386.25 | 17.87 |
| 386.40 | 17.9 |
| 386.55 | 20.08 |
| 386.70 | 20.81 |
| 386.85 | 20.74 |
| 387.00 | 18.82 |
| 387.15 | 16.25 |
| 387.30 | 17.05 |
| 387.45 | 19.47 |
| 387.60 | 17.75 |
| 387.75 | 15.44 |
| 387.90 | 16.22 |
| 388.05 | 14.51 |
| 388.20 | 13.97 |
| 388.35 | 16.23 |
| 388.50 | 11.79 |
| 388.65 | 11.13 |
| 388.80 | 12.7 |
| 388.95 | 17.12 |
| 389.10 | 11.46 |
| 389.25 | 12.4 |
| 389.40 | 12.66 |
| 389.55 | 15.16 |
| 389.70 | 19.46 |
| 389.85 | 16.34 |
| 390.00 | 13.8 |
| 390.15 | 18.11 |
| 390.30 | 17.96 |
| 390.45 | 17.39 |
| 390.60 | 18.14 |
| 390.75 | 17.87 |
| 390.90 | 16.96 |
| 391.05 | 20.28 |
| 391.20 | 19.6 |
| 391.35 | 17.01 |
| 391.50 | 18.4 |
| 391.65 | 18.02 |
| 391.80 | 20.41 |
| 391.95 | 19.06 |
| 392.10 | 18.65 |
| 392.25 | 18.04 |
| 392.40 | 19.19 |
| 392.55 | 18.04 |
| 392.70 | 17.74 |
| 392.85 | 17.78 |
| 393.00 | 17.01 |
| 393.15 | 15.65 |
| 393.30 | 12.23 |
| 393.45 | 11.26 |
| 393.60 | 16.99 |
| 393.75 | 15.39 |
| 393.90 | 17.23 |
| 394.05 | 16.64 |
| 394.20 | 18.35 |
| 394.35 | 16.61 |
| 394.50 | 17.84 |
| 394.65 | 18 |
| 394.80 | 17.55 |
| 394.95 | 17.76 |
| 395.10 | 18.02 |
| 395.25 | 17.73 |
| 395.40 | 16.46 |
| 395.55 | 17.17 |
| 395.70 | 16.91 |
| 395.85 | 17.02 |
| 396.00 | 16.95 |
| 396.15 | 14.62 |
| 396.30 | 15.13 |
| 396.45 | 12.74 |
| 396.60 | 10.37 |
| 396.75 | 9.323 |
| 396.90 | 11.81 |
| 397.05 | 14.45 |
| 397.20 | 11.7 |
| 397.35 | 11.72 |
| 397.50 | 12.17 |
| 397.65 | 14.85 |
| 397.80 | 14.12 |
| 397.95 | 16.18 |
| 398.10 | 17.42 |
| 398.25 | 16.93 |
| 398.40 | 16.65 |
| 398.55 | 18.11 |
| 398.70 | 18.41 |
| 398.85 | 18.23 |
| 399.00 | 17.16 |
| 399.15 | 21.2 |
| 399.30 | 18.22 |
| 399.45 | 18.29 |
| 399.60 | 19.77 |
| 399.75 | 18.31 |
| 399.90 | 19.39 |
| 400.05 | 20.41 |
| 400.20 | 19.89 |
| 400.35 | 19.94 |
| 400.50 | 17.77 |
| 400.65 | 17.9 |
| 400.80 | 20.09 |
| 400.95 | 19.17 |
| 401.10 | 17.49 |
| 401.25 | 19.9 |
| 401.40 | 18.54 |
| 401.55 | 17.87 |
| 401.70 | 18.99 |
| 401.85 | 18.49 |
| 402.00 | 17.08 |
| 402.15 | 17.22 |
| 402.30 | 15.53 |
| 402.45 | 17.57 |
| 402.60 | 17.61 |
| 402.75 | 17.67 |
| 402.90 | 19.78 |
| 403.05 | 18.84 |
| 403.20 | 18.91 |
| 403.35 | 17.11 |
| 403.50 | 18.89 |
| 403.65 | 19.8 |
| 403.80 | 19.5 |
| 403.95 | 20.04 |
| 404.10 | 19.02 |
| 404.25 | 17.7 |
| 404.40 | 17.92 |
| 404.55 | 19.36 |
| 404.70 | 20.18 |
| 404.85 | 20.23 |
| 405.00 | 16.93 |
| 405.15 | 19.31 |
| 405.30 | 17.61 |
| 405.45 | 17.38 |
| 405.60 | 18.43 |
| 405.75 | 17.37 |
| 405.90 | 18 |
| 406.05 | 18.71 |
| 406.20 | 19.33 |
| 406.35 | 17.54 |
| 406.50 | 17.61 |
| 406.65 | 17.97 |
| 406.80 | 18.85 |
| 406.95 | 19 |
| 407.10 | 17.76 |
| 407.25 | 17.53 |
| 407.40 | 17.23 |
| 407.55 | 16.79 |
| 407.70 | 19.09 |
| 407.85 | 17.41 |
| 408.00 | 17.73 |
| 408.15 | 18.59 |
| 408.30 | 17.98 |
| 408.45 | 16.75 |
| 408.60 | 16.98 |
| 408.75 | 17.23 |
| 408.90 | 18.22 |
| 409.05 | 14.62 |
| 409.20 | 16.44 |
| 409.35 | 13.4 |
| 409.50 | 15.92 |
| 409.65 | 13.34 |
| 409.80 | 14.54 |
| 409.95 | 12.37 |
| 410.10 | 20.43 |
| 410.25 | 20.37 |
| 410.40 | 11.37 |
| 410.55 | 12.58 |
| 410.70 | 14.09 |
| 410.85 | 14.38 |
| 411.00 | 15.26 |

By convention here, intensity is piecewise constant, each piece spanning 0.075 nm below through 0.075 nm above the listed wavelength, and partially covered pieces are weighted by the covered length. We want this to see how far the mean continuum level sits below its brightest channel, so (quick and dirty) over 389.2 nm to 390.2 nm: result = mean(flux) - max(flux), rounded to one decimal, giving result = -4.0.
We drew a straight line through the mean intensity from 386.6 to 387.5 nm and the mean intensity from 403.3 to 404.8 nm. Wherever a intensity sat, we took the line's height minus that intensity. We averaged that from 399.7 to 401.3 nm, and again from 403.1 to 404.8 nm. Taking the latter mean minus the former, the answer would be 0.2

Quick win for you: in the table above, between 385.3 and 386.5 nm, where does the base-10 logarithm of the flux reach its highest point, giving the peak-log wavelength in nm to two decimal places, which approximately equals 386.10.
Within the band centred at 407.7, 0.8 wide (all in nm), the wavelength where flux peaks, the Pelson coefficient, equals 407.70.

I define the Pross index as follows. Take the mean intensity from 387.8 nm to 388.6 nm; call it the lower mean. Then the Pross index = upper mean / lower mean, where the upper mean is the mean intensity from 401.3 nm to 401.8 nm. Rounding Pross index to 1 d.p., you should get 1.3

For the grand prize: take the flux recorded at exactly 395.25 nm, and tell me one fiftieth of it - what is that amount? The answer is 0.35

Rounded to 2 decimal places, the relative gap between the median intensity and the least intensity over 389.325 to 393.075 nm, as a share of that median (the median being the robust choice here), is 0.30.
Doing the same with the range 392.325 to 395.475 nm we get 0.36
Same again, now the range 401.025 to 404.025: 0.16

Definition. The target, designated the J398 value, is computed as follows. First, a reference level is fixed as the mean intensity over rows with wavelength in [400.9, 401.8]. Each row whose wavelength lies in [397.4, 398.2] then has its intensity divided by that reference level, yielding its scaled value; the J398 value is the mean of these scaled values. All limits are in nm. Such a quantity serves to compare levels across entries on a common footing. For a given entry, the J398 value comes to 0.80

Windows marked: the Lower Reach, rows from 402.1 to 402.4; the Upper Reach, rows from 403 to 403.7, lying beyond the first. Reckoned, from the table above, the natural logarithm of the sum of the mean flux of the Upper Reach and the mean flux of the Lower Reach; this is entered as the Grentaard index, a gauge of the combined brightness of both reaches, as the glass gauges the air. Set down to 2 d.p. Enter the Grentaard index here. 3.56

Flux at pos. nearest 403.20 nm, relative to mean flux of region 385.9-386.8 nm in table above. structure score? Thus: 1.01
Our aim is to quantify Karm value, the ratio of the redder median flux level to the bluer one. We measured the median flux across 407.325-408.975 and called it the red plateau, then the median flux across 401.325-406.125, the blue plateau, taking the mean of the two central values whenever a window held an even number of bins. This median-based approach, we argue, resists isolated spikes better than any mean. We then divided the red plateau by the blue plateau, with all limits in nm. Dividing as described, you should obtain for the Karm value 0.94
